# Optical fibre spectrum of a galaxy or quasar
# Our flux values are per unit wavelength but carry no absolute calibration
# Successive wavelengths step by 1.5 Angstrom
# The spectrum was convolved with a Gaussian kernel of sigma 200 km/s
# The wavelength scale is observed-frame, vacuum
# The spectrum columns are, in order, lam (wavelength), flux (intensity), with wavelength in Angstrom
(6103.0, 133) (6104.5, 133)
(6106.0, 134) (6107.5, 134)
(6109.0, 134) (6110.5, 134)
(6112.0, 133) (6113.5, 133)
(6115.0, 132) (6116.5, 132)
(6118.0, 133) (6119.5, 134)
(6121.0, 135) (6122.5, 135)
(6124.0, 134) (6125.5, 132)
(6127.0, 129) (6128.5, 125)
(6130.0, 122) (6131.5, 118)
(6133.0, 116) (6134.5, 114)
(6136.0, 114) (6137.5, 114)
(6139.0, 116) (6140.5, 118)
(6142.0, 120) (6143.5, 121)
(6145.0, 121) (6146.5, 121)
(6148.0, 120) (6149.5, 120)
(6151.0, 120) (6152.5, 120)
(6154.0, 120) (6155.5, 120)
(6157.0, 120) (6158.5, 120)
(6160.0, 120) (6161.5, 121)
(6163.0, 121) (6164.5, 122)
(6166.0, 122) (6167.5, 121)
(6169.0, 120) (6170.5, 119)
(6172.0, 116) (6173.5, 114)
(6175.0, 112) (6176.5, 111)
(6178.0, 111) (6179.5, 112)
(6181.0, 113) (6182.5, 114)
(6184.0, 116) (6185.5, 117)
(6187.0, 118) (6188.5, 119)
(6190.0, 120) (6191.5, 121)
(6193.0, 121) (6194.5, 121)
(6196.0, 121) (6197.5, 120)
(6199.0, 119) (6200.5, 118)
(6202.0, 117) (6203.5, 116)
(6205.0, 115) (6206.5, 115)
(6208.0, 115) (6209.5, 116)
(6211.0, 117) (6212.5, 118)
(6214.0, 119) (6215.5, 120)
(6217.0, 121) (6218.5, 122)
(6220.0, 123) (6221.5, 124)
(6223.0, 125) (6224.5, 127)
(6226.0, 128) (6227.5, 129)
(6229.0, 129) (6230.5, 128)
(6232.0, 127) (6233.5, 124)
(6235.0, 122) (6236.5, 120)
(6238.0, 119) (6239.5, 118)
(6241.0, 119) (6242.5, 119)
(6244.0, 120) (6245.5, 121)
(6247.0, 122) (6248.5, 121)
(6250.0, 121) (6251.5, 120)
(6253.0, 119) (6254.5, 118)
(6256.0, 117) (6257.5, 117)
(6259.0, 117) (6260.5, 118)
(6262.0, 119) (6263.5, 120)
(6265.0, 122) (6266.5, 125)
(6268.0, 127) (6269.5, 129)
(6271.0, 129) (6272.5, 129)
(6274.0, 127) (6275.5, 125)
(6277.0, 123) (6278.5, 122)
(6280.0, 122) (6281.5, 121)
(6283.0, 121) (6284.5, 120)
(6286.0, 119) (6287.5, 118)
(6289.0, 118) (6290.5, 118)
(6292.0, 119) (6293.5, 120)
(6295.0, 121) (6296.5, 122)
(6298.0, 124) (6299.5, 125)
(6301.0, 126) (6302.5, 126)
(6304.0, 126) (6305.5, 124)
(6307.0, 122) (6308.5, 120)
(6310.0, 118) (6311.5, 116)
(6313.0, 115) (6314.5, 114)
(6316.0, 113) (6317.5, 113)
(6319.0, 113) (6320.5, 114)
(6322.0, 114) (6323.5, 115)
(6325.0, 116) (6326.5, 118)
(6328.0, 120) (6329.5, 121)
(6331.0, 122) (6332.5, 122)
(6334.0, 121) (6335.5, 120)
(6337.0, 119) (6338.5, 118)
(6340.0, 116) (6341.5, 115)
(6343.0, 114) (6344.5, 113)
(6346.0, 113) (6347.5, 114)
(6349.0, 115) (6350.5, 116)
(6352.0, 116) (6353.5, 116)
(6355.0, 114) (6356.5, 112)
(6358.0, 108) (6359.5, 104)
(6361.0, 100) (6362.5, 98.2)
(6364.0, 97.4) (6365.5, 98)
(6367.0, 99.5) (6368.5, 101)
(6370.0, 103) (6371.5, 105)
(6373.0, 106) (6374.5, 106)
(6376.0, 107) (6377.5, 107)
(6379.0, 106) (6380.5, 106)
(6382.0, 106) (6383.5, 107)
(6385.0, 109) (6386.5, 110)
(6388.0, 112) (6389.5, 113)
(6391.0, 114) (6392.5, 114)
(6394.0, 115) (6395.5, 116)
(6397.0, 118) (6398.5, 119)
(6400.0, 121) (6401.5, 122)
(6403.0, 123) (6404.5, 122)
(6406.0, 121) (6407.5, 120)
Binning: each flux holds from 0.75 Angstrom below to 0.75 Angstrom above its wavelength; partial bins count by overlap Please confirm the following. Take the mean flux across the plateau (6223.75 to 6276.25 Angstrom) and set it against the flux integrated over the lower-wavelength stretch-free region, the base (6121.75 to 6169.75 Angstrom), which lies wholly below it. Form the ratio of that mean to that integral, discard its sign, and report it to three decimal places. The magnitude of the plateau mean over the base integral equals 0.021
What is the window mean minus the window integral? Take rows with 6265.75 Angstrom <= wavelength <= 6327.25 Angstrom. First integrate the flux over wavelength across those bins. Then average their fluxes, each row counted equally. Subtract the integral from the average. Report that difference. -7300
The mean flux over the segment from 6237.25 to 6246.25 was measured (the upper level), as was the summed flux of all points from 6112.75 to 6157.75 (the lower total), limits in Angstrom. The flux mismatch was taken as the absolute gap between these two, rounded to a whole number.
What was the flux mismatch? 3590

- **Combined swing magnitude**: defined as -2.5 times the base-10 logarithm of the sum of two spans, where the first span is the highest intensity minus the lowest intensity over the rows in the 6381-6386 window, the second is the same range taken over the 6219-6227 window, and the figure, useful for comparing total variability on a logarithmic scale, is -2.26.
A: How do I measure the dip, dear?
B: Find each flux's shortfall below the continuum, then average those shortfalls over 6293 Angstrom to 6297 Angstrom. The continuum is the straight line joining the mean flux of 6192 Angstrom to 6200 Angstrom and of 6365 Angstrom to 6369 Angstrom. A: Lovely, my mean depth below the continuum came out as -13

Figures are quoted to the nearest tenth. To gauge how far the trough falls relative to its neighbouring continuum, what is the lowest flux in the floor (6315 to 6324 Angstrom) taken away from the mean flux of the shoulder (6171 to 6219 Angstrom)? 4.0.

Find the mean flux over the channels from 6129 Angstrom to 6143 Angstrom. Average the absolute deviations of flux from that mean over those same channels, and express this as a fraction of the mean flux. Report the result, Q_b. 0.020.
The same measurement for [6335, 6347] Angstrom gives 0.019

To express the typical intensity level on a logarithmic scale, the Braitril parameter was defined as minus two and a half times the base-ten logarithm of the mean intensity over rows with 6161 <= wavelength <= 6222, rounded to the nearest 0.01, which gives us -5.18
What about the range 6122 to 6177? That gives -5.20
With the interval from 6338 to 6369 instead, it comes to -5.10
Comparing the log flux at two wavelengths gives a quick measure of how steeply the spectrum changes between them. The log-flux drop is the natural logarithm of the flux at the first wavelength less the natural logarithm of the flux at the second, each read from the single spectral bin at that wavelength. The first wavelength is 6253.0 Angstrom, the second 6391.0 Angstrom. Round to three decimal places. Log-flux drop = 0.043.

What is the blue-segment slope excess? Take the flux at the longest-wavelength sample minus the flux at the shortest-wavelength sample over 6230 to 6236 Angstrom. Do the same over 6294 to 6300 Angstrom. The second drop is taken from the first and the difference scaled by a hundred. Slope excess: -1000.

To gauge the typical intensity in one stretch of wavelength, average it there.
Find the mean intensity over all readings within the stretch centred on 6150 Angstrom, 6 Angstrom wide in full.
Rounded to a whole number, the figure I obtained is 120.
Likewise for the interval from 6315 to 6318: 113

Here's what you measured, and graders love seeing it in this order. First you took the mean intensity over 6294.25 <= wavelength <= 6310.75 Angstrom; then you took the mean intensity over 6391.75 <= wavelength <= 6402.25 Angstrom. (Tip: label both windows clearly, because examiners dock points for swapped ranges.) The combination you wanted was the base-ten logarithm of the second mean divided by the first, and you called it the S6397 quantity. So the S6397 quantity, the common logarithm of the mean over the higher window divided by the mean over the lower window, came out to -0.019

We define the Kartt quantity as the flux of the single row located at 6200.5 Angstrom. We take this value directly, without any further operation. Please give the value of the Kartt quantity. 118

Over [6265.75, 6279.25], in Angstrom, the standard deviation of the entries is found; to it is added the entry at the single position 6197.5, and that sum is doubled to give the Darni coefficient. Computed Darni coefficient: 245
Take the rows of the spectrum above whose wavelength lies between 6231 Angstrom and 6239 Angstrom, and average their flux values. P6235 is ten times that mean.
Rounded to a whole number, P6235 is 1224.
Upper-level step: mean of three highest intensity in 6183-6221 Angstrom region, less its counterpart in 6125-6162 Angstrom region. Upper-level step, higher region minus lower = -7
